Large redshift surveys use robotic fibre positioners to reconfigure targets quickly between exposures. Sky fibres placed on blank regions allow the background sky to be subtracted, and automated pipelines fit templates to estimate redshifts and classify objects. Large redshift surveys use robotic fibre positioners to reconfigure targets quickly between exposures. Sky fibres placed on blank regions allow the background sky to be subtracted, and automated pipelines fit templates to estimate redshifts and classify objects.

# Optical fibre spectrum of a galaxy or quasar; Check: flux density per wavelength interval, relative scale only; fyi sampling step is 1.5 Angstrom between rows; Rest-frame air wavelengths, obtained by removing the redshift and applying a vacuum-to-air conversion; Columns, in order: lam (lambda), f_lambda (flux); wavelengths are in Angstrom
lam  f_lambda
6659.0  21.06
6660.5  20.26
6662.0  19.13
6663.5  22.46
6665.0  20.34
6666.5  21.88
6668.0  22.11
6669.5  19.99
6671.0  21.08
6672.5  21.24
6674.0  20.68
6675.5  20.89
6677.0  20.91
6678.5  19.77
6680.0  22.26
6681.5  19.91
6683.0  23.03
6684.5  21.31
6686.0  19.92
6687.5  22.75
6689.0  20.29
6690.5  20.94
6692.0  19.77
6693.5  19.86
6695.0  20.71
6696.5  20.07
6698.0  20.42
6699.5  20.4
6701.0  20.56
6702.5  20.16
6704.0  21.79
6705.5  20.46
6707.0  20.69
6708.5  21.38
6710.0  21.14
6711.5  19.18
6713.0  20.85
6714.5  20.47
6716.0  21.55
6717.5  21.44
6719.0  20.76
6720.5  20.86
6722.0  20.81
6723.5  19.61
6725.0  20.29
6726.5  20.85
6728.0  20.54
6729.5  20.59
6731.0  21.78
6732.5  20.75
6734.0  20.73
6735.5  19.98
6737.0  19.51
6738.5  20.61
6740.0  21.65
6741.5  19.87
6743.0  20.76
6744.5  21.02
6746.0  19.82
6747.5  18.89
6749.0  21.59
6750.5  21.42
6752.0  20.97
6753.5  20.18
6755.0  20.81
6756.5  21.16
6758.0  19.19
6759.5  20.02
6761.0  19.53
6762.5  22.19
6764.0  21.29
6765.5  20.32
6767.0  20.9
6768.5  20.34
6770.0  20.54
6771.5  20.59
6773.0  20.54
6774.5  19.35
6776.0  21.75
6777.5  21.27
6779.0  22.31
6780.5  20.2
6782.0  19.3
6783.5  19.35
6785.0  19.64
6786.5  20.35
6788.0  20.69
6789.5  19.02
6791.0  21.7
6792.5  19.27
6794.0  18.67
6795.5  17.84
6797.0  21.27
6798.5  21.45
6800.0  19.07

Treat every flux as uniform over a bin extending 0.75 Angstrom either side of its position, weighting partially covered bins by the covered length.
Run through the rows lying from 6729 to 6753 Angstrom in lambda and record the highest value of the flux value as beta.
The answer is 21.78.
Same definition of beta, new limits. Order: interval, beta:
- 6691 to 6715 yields 21.79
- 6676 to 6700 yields 23.03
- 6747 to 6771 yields 22.19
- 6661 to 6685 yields 23.03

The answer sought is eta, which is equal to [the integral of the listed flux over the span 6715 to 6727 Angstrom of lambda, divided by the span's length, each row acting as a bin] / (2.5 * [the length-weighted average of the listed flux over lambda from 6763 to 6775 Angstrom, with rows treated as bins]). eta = 0.404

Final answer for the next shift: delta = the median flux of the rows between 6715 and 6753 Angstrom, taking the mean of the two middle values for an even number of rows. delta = 20.8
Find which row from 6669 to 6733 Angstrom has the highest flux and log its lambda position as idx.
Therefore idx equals 6683.0 Angstrom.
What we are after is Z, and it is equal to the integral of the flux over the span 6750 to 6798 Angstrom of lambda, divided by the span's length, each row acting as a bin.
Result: 20.37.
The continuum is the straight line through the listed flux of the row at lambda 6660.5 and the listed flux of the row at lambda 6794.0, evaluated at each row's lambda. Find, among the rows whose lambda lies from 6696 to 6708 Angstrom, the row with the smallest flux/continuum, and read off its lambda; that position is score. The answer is 6696.5 Angstrom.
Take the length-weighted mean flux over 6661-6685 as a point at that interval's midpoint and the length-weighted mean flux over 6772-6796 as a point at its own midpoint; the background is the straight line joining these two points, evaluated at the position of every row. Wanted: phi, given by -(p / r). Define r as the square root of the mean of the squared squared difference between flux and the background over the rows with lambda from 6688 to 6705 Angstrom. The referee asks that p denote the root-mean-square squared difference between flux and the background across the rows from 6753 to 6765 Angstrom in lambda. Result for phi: -2.3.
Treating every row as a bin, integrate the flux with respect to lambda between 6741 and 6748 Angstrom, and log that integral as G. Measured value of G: 141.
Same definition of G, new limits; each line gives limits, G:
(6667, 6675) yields 168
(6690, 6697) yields 142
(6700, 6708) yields 166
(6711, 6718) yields 145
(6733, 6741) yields 164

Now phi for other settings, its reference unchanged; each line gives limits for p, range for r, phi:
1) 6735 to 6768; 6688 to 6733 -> -1.6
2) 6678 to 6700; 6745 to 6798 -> -1.0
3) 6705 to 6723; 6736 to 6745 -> -1.0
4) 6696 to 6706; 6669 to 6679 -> -0.7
